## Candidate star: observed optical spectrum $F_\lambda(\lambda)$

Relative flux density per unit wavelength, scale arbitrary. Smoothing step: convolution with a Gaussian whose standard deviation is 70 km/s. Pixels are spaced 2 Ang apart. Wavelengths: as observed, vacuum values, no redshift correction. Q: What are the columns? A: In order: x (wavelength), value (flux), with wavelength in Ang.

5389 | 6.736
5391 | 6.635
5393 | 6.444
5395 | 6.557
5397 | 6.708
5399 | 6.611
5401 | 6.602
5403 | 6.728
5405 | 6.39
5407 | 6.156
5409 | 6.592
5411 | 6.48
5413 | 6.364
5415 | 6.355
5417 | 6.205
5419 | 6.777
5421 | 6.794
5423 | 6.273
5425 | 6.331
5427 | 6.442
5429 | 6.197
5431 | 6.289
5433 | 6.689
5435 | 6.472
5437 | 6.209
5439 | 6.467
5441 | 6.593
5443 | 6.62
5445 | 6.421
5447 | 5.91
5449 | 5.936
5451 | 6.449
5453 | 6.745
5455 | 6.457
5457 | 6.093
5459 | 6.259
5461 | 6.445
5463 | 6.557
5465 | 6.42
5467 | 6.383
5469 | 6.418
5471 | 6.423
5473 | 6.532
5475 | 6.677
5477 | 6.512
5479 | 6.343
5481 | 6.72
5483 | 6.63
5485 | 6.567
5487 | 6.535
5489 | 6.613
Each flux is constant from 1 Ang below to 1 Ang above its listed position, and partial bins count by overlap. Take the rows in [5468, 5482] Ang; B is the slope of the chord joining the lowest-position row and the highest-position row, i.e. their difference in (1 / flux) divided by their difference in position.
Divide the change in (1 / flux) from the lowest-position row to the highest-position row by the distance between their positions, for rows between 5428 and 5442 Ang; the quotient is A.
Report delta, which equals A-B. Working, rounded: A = -0.0008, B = -0.0006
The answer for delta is -0.0002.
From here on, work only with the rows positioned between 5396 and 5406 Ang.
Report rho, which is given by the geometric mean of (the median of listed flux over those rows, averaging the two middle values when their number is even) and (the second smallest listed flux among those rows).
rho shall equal 6.61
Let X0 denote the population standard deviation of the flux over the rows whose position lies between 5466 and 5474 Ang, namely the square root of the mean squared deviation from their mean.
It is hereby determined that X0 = 0.06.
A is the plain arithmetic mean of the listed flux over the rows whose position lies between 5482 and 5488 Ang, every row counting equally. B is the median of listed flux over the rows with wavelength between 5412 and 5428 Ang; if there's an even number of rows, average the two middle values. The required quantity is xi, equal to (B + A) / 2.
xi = 6.47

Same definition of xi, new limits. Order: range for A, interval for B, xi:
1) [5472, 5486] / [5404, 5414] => 6.48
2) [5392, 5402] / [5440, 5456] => 6.52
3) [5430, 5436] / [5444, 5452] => 6.33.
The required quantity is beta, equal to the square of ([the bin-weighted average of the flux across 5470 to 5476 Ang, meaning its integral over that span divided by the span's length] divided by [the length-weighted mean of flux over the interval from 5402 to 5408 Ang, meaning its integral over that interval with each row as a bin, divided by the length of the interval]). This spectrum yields 1.04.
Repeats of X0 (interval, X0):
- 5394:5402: 0.06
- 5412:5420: 0.21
